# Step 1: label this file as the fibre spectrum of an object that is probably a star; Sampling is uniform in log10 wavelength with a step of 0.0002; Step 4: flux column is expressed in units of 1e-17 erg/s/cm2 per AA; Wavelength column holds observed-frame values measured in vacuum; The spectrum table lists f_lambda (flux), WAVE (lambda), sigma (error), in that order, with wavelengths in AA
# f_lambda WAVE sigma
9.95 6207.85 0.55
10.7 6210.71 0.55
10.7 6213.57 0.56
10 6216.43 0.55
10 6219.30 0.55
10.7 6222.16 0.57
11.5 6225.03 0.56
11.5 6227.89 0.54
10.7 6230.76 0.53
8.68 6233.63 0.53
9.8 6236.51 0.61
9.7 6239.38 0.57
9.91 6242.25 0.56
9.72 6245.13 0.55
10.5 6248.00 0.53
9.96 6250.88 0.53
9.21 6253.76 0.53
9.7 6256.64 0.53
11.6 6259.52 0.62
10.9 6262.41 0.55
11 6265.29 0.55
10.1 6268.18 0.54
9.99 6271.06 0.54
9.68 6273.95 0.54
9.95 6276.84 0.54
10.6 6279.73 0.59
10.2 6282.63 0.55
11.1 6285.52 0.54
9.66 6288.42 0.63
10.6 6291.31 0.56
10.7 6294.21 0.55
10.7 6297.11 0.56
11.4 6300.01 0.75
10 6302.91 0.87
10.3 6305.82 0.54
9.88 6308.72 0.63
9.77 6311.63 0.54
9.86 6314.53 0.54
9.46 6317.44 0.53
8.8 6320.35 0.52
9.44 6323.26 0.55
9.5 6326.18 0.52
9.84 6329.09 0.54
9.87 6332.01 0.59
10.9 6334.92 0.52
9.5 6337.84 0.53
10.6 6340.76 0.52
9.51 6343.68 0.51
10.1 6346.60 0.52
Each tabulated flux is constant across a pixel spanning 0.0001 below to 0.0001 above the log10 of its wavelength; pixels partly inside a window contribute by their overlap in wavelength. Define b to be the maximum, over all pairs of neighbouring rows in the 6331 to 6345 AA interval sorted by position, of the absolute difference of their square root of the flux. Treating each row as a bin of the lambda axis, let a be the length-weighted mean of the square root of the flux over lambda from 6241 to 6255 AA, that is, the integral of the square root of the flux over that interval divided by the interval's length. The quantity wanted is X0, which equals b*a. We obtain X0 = 0.689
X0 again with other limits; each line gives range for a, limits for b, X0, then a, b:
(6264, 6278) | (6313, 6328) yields 0.348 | 3.18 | 0.109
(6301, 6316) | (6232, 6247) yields 0.583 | 3.16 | 0.184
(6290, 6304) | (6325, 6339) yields 0.717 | 3.27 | 0.219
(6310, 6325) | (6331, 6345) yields 0.675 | 3.08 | 0.219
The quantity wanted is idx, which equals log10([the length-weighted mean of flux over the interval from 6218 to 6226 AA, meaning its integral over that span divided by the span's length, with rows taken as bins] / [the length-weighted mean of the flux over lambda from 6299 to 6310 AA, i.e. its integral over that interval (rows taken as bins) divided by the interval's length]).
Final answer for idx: 0.01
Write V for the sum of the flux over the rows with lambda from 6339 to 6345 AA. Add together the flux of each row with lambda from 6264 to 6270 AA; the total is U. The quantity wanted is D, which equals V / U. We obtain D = 0.95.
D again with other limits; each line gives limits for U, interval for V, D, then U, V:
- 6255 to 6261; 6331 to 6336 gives 0.98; 21.3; 20.8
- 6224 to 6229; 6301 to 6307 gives 0.88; 23.0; 20.3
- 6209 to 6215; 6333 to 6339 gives 0.95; 21.4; 20.4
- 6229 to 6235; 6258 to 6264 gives 1.16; 19.4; 22.5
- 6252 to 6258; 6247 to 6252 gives 1.08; 18.9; 20.5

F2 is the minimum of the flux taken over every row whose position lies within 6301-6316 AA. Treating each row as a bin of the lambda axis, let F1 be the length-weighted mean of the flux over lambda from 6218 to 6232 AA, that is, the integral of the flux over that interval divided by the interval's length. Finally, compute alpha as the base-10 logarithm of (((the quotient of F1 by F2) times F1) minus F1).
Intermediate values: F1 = 10.9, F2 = 9.77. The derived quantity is 0.1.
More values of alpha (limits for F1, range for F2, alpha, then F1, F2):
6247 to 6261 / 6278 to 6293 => -0.3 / 10.2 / 9.66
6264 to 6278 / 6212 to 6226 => -0.8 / 10.1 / 10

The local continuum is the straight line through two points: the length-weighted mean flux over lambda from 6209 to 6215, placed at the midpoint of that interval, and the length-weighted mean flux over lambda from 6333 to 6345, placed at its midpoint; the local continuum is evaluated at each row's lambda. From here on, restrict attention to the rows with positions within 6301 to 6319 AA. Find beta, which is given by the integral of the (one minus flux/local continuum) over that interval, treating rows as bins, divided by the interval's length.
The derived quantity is 0.033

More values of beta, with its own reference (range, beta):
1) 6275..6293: 0.002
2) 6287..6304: -0.020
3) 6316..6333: 0.070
